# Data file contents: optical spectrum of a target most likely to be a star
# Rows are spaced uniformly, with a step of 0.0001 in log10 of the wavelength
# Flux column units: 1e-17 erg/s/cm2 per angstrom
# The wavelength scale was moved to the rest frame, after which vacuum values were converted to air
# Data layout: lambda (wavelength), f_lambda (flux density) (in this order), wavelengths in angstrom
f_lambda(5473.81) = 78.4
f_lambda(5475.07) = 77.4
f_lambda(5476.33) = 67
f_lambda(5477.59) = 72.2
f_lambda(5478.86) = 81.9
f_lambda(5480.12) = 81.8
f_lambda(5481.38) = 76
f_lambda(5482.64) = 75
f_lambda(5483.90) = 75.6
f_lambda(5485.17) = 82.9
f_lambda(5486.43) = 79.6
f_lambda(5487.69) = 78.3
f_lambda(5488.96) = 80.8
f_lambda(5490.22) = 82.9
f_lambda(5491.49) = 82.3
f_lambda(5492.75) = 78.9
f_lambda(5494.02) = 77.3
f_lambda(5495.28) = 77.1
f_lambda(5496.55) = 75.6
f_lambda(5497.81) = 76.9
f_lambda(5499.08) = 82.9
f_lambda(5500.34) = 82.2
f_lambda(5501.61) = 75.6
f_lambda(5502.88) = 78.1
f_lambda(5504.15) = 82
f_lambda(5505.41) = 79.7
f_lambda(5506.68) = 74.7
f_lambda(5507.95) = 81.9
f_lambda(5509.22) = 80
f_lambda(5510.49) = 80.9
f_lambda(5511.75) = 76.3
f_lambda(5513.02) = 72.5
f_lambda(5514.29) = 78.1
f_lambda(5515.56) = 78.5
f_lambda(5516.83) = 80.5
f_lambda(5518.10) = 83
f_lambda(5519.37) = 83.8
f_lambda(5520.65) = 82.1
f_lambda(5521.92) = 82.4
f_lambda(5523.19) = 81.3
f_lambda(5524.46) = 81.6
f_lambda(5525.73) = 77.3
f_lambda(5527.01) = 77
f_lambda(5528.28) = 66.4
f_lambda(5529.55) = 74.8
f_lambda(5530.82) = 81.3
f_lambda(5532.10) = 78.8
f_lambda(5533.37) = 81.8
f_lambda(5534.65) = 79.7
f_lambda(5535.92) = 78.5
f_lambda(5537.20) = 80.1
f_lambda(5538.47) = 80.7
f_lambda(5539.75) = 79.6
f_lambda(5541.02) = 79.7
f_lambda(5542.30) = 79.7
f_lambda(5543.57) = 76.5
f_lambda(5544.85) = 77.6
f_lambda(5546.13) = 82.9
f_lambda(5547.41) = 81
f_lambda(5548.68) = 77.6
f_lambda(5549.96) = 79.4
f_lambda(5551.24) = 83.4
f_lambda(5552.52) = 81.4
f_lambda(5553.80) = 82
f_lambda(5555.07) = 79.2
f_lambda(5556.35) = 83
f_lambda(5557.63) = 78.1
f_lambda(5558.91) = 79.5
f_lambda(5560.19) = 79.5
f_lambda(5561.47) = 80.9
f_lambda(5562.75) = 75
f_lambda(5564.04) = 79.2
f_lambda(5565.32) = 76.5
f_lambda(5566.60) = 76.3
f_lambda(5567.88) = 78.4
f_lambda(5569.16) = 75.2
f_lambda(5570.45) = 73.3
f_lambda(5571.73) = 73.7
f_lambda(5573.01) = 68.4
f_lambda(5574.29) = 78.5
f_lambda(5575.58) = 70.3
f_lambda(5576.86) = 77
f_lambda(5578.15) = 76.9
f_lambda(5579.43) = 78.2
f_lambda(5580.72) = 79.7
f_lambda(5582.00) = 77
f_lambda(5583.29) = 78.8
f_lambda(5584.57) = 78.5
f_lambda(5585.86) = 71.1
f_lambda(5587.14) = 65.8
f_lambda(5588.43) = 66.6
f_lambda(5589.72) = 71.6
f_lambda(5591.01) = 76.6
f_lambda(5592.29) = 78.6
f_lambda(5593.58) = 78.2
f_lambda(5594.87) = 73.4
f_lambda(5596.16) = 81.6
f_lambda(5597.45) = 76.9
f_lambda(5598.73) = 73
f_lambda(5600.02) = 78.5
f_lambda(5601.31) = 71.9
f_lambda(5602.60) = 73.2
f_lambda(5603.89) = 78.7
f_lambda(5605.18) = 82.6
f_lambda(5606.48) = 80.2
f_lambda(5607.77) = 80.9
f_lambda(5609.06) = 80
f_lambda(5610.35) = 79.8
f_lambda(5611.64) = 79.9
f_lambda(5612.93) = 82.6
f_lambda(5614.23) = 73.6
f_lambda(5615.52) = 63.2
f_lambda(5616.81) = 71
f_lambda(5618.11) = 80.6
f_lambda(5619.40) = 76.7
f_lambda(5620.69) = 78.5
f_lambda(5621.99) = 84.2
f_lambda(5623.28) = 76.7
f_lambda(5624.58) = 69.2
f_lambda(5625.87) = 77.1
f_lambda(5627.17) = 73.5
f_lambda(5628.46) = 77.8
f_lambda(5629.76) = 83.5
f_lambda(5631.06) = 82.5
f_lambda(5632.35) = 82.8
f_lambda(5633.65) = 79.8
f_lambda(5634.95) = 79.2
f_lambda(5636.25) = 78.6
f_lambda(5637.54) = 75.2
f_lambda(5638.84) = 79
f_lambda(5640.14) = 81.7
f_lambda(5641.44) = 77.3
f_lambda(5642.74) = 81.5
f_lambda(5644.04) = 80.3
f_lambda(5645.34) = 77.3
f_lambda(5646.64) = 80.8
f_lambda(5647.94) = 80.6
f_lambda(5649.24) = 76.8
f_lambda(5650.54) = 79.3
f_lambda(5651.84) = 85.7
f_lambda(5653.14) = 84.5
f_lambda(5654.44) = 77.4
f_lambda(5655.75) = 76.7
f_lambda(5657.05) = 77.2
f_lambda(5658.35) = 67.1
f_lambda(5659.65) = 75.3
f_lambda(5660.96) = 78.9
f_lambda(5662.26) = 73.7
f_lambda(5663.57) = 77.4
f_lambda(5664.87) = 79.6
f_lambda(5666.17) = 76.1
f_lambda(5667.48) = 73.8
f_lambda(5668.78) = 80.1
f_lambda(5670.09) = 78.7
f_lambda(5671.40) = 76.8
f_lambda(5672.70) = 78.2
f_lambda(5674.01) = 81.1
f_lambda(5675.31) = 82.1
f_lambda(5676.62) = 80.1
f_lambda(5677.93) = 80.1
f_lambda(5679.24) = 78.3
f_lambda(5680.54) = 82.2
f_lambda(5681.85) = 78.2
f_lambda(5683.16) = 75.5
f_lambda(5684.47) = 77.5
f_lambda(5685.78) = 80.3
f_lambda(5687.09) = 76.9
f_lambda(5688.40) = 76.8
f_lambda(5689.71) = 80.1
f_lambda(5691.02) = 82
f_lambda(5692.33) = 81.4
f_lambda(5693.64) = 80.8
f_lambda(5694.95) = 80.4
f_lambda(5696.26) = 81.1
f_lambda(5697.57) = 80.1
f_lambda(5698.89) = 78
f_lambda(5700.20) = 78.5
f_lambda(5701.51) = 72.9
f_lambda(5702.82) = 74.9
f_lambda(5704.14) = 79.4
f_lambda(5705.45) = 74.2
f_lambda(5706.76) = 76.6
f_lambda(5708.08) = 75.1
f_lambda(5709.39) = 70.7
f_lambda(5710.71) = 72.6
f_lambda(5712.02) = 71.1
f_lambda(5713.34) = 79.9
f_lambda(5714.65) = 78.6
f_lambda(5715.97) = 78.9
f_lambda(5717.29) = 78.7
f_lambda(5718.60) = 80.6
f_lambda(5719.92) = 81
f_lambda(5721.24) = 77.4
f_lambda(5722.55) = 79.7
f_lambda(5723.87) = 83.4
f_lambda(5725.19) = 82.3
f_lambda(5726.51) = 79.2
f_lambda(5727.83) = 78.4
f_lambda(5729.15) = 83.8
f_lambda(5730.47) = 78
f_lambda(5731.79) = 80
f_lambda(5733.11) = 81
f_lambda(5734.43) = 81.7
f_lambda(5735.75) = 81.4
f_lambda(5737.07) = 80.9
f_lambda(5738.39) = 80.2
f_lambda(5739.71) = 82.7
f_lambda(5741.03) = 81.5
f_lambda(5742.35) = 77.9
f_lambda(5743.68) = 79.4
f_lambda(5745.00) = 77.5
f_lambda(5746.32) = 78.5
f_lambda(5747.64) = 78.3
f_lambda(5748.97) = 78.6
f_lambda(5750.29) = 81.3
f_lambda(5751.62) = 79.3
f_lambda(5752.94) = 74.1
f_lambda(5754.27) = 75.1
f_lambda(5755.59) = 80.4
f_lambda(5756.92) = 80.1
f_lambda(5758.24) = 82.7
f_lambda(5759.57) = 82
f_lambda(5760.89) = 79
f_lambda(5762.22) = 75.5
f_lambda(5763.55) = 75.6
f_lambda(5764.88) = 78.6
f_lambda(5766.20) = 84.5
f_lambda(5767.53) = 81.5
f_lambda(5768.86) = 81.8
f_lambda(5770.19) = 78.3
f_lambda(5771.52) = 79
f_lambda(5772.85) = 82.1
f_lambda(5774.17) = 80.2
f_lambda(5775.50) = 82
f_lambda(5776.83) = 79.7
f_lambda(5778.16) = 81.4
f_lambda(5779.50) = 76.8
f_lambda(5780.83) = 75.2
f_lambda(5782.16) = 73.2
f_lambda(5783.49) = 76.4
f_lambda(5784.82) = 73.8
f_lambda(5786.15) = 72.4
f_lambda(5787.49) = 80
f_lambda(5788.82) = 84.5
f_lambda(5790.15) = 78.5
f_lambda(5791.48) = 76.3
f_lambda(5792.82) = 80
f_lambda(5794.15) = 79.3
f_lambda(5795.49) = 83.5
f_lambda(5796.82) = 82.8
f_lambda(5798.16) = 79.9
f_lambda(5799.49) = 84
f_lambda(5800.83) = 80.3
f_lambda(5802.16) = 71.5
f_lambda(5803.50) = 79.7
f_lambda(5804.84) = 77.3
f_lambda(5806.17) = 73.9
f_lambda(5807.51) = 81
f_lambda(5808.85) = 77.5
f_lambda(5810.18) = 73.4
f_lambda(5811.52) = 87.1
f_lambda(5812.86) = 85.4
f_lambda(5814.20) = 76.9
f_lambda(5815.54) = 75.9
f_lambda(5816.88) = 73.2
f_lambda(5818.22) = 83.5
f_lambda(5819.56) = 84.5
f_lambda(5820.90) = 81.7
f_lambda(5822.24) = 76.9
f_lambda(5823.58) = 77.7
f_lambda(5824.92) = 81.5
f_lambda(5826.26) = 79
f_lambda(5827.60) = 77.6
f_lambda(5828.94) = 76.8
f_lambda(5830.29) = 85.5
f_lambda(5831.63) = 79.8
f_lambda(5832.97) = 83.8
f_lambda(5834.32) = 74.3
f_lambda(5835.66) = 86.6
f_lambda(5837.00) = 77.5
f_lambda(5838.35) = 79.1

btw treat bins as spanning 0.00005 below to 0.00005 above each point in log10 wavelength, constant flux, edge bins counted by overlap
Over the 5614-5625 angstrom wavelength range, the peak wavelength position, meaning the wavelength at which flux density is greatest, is 5621.99 angstrom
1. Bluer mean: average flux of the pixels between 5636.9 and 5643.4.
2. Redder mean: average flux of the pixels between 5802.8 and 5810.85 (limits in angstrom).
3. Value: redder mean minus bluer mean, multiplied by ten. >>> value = -18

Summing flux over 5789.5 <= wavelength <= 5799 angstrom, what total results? 560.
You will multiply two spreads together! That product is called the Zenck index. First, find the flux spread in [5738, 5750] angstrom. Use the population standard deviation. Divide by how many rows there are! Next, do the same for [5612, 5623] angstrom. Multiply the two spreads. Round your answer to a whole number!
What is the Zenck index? 11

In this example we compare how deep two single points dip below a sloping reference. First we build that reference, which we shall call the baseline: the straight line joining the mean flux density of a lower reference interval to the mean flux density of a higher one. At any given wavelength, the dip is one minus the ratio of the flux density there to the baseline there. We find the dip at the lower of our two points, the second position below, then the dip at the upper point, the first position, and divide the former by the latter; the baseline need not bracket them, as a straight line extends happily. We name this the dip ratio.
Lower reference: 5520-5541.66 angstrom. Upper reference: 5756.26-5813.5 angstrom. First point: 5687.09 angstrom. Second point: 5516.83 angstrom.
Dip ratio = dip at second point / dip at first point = -0.7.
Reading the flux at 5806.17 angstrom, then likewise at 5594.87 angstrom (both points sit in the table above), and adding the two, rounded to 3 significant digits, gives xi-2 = 147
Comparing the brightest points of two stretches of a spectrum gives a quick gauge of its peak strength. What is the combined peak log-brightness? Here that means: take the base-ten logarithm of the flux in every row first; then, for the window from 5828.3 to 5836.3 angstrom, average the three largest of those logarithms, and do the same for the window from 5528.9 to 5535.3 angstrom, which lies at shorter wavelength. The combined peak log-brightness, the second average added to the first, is 3.84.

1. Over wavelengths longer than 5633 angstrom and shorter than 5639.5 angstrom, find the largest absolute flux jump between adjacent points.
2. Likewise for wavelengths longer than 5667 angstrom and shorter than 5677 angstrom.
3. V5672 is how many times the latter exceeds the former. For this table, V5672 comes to 1.66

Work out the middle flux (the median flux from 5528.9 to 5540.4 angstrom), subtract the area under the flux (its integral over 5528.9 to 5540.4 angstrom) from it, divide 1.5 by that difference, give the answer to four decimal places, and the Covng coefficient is -0.0018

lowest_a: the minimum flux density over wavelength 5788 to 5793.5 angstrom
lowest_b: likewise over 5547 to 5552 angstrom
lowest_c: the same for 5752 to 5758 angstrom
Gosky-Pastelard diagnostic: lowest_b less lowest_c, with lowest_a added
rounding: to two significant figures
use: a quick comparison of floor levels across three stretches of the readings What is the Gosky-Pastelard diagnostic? 80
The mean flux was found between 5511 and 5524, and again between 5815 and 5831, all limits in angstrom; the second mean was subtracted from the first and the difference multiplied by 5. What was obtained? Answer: 2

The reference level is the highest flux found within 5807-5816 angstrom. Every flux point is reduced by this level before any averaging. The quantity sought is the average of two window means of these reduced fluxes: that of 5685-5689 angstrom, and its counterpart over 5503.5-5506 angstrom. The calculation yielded -7.7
